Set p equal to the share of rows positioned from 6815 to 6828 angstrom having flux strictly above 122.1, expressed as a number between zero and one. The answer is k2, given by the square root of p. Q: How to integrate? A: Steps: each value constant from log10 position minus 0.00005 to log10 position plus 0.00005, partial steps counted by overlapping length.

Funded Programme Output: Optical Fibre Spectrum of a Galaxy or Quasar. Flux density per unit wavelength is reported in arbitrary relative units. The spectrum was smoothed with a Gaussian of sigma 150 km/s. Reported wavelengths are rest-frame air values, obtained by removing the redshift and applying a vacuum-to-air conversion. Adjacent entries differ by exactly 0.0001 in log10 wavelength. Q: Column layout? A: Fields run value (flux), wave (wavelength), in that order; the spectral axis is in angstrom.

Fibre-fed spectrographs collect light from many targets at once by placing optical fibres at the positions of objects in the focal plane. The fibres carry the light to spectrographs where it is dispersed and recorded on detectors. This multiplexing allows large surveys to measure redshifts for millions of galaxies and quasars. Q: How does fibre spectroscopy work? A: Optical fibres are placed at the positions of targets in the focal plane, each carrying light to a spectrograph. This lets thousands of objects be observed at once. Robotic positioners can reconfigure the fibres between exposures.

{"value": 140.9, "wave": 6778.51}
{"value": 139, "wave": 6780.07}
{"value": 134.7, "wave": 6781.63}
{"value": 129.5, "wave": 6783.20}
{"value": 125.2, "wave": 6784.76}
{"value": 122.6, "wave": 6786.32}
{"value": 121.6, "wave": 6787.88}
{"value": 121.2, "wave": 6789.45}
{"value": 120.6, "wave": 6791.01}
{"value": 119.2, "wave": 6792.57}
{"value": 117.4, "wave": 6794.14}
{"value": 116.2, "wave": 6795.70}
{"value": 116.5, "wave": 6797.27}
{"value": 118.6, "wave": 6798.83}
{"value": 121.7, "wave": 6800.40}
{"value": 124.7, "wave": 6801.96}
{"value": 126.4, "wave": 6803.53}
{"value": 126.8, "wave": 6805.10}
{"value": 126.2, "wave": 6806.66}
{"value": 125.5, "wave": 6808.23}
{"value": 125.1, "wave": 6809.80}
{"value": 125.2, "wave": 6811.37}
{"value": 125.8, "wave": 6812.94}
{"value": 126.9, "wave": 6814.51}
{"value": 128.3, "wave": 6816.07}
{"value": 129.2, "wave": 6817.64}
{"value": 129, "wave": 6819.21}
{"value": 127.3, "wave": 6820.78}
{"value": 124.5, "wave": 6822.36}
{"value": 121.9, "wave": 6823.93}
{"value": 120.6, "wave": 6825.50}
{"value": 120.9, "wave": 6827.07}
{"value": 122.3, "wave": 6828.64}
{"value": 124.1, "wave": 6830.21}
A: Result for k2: 0.79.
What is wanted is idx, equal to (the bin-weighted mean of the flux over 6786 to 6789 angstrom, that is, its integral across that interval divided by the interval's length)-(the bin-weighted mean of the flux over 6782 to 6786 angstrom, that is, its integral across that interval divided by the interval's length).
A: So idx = -6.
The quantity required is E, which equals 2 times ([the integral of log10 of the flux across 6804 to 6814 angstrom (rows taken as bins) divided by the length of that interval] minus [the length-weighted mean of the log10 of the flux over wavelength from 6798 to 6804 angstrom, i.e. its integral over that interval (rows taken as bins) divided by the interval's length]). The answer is 0.018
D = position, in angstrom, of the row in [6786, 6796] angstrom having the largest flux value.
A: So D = 6786.32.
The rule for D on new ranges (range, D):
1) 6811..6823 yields 6817.64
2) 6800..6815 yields 6814.51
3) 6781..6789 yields 6781.63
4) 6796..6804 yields 6803.53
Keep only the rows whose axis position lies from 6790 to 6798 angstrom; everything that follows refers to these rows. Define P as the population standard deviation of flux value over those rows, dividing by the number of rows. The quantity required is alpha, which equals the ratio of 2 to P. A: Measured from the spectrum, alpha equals 1.2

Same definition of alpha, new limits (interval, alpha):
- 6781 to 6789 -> 0.4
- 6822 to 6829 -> 1.5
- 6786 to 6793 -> 1.8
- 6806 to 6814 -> 5.0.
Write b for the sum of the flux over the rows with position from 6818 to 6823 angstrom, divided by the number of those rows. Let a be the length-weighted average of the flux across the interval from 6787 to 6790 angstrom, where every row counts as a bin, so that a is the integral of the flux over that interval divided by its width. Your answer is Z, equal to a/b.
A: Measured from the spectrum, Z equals 0.96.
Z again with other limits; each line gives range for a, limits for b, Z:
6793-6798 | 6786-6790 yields 0.96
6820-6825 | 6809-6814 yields 0.99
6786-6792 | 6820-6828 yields 0.99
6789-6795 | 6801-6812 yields 0.95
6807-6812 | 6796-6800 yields 1.06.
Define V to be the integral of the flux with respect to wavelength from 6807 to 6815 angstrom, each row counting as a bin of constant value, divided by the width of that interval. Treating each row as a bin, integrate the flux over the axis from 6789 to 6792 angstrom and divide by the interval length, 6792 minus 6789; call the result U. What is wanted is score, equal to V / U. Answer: 1.04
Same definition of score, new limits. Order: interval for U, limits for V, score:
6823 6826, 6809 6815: 1.03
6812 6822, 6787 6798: 0.93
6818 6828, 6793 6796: 0.94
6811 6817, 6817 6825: 0.99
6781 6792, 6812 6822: 1.02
